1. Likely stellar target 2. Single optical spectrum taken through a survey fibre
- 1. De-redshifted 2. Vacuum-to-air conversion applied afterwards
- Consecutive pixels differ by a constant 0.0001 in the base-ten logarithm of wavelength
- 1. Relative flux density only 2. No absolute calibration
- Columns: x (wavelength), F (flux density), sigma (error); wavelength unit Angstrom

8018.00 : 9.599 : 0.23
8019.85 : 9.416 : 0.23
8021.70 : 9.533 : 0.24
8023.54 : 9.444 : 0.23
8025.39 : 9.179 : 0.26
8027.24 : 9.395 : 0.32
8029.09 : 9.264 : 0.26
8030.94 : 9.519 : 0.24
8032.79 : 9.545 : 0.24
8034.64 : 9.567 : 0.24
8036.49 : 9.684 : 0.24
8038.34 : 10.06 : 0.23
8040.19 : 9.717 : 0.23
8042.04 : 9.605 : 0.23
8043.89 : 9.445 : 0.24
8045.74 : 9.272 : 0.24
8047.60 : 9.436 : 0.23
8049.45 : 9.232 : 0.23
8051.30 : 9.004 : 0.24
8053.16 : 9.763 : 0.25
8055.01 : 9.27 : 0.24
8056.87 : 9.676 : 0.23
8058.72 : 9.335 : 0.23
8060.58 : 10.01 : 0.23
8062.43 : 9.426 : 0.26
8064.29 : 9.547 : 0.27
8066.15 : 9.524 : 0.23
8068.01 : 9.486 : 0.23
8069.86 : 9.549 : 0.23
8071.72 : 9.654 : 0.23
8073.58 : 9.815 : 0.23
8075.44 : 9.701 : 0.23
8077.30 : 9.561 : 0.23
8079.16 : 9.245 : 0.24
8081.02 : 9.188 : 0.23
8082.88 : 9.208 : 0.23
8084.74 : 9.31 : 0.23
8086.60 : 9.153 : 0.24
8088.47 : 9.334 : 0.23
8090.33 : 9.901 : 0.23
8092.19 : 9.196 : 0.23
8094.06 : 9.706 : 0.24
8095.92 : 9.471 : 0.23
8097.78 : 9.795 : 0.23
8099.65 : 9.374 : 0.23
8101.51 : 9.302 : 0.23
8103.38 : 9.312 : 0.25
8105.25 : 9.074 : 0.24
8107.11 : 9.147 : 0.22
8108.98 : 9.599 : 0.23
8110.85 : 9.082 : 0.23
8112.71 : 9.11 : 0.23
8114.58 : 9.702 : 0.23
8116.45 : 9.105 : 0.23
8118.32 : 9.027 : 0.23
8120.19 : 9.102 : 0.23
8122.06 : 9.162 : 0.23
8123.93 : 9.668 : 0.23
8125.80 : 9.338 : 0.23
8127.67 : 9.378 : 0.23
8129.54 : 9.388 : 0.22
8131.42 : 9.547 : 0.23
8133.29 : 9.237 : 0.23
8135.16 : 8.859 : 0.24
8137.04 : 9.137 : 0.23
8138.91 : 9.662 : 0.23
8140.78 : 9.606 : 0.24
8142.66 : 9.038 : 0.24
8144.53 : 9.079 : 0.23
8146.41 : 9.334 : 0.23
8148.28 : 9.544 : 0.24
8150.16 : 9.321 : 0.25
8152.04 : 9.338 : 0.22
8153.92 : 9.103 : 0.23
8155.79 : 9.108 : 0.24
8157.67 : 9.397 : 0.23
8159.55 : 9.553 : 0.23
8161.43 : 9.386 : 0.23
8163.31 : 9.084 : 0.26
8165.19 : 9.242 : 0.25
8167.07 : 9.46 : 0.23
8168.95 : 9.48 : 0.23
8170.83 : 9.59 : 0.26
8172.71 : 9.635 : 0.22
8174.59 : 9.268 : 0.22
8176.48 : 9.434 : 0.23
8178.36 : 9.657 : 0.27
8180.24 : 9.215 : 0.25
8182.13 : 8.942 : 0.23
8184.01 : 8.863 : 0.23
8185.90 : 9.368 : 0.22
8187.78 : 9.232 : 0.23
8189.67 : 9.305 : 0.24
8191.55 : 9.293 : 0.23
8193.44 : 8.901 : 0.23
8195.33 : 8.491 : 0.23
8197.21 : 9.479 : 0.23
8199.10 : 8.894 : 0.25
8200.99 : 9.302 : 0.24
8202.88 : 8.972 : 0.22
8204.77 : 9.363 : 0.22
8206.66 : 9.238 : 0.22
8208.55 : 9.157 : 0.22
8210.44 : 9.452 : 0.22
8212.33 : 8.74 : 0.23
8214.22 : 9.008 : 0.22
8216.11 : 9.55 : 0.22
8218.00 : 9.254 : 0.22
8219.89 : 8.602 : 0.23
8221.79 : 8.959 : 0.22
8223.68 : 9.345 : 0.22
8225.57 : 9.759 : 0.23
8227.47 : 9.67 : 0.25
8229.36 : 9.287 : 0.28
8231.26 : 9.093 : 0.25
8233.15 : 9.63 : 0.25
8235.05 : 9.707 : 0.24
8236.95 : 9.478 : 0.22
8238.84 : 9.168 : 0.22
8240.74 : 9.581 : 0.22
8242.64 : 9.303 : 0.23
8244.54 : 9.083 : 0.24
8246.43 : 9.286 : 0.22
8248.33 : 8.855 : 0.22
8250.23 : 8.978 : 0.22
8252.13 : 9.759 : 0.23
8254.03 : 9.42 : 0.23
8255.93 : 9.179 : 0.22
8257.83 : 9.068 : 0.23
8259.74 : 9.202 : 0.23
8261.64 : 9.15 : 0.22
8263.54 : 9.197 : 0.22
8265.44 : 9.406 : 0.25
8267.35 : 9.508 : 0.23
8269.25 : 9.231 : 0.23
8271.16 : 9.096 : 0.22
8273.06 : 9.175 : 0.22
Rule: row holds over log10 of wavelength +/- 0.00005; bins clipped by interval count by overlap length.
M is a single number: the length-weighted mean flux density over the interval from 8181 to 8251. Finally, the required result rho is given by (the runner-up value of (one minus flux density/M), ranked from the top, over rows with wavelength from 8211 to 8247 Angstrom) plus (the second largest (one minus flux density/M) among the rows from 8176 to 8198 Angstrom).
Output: 0.09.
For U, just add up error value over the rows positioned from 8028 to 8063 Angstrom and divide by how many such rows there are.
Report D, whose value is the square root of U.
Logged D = 0.488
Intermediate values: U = 0.238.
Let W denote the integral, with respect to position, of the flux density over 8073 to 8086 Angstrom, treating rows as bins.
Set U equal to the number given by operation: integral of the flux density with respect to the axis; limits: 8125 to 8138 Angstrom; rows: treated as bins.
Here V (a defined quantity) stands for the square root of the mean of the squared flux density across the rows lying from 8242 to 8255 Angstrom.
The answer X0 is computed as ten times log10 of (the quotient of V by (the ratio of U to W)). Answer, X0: 9.73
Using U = 120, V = 9.24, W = 122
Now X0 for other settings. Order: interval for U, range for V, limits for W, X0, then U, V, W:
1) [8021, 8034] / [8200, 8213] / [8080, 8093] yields 9.59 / 122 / 9.18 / 121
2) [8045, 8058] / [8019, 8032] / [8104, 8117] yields 9.68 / 122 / 9.39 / 120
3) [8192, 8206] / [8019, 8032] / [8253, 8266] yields 9.49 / 127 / 9.39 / 120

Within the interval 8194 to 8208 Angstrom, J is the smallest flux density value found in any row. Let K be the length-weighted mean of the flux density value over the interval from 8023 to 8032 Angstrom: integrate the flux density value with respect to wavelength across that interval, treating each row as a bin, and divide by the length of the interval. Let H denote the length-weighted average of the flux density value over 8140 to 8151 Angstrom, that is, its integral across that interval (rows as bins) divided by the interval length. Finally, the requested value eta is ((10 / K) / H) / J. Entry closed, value 0.0135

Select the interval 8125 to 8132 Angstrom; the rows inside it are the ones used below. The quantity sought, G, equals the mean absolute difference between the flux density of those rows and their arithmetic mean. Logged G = 0.07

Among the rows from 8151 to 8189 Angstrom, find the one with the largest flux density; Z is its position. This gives 8178.36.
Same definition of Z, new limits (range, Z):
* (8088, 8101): 8090.33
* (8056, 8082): 8060.58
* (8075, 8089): 8075.44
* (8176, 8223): 8178.36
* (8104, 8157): 8114.58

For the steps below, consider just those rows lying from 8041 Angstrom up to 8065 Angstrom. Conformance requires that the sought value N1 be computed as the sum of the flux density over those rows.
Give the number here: 123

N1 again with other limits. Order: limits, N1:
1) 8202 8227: 119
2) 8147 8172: 122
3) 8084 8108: 122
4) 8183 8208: 119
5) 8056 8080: 125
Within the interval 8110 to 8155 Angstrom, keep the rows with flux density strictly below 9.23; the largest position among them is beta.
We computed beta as 8153.92 Angstrom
